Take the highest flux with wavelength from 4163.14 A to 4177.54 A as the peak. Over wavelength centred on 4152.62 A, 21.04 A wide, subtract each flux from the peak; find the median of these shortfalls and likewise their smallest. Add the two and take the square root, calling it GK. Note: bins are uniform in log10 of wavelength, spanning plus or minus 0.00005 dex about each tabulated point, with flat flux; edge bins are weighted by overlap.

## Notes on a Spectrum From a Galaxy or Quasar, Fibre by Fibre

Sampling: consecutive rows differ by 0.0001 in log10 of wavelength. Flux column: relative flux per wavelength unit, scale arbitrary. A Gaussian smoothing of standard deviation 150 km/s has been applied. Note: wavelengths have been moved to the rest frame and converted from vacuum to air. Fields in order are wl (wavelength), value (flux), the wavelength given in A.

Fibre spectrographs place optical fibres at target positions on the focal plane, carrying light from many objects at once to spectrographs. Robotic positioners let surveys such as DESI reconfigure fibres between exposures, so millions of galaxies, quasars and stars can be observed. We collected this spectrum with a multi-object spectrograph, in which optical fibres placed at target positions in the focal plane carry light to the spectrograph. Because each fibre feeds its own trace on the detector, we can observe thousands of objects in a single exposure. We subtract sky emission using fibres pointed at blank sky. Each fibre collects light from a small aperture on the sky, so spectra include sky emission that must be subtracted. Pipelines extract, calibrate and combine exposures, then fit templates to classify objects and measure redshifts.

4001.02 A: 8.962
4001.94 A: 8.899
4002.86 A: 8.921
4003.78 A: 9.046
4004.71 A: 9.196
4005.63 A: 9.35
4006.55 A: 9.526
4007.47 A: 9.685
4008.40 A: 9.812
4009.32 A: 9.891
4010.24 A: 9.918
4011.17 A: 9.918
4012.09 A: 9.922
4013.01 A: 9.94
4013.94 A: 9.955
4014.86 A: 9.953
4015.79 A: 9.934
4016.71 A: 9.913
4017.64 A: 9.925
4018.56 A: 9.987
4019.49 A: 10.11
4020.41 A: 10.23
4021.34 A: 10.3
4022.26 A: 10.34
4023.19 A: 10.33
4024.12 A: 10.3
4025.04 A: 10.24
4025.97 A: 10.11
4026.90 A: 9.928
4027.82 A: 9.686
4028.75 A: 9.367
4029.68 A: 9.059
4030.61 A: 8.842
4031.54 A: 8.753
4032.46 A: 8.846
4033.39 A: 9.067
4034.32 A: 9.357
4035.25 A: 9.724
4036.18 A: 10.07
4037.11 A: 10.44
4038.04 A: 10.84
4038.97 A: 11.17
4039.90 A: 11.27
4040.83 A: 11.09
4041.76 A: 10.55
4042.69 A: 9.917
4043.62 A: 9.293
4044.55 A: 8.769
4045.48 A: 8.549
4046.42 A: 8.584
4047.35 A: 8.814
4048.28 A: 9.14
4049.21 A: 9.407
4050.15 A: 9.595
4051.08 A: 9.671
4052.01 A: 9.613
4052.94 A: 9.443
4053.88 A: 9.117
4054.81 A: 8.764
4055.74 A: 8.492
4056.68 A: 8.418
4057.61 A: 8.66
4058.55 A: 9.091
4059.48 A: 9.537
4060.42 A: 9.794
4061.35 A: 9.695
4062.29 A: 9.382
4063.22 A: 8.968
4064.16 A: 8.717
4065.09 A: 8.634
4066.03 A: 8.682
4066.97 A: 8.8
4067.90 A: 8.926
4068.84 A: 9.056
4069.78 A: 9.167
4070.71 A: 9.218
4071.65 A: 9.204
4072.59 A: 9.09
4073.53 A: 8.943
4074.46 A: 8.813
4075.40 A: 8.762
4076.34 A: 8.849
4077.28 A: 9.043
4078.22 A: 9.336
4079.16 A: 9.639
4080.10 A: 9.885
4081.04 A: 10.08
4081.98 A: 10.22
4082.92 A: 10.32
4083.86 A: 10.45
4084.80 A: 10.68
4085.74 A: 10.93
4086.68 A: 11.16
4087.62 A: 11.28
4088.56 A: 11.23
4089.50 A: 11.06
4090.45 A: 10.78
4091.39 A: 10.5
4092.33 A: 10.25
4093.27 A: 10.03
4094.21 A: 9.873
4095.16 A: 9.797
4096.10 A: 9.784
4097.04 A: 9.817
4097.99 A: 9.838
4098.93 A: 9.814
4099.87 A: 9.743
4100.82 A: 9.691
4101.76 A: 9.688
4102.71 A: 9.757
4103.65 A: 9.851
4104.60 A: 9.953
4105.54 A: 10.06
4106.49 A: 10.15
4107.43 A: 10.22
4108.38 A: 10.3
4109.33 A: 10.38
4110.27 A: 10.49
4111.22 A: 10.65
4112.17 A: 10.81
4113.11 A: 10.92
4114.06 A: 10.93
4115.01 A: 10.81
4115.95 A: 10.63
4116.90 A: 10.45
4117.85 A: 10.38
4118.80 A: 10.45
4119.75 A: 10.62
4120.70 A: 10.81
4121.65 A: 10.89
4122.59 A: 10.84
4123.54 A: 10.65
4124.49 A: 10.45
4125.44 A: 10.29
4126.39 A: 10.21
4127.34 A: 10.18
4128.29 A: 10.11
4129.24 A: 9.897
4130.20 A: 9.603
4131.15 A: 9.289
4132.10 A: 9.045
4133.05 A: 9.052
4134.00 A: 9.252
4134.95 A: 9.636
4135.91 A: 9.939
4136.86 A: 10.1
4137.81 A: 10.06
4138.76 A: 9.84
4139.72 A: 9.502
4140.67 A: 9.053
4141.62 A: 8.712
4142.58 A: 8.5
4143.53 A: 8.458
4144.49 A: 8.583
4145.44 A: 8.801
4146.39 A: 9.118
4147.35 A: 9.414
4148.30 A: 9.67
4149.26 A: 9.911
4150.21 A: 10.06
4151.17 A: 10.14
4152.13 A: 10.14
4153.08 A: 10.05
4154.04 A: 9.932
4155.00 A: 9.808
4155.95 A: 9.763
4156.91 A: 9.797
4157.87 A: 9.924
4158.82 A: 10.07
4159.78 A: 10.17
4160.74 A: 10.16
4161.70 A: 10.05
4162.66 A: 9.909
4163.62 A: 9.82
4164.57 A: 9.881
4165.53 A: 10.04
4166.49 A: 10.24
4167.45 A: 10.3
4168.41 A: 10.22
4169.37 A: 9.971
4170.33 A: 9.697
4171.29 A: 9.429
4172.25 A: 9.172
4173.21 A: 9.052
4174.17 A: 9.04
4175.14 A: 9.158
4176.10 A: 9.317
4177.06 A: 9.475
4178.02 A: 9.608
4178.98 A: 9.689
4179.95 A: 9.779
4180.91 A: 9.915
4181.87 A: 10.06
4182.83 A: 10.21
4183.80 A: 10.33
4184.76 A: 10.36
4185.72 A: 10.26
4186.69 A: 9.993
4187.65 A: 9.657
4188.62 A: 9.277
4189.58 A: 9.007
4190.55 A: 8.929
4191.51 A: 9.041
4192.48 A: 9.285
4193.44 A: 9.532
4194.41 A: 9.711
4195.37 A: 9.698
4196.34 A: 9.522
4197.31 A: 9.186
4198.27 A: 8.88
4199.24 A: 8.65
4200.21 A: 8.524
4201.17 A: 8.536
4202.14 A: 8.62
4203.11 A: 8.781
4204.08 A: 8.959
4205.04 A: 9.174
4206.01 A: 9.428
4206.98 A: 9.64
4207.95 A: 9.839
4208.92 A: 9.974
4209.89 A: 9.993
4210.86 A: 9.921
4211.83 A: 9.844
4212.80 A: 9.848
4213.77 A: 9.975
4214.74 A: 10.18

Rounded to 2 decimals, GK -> 0.72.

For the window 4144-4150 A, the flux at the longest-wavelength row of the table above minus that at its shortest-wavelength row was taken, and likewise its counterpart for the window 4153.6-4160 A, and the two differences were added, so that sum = 1.6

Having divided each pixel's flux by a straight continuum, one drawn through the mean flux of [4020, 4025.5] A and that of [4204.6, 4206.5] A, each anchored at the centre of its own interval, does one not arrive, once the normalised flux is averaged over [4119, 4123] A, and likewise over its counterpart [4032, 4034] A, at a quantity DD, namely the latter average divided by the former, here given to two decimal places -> 0.79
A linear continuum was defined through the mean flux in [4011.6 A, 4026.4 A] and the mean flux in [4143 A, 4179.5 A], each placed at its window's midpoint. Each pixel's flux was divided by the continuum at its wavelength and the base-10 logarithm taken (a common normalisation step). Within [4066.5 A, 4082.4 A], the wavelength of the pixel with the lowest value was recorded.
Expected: 4075.40 A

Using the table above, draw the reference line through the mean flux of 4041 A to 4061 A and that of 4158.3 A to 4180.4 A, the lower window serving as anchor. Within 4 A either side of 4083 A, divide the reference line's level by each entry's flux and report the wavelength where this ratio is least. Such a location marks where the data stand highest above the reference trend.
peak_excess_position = 4086.68 A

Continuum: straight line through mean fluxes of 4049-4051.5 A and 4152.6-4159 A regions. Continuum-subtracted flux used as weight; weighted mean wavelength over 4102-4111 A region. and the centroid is 4107.9 A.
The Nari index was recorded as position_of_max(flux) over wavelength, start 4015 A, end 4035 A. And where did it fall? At 4022.26 A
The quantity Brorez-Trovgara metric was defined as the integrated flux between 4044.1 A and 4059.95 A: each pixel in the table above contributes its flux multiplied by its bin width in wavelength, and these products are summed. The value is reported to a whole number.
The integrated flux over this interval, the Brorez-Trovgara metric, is 143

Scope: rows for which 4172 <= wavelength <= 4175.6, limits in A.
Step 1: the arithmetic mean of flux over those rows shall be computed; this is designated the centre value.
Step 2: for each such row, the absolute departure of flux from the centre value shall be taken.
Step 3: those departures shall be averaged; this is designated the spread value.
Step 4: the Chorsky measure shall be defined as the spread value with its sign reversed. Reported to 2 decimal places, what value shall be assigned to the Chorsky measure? -0.06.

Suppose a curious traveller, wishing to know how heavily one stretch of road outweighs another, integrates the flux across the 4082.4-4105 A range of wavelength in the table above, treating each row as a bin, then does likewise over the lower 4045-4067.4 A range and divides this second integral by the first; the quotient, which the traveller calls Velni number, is 0.88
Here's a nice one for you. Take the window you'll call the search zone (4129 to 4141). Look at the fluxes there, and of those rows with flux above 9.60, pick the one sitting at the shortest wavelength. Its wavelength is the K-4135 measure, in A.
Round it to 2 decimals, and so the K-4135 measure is 4129.24 A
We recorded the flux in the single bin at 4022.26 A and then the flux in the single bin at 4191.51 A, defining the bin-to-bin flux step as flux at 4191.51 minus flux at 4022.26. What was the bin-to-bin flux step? -1.30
